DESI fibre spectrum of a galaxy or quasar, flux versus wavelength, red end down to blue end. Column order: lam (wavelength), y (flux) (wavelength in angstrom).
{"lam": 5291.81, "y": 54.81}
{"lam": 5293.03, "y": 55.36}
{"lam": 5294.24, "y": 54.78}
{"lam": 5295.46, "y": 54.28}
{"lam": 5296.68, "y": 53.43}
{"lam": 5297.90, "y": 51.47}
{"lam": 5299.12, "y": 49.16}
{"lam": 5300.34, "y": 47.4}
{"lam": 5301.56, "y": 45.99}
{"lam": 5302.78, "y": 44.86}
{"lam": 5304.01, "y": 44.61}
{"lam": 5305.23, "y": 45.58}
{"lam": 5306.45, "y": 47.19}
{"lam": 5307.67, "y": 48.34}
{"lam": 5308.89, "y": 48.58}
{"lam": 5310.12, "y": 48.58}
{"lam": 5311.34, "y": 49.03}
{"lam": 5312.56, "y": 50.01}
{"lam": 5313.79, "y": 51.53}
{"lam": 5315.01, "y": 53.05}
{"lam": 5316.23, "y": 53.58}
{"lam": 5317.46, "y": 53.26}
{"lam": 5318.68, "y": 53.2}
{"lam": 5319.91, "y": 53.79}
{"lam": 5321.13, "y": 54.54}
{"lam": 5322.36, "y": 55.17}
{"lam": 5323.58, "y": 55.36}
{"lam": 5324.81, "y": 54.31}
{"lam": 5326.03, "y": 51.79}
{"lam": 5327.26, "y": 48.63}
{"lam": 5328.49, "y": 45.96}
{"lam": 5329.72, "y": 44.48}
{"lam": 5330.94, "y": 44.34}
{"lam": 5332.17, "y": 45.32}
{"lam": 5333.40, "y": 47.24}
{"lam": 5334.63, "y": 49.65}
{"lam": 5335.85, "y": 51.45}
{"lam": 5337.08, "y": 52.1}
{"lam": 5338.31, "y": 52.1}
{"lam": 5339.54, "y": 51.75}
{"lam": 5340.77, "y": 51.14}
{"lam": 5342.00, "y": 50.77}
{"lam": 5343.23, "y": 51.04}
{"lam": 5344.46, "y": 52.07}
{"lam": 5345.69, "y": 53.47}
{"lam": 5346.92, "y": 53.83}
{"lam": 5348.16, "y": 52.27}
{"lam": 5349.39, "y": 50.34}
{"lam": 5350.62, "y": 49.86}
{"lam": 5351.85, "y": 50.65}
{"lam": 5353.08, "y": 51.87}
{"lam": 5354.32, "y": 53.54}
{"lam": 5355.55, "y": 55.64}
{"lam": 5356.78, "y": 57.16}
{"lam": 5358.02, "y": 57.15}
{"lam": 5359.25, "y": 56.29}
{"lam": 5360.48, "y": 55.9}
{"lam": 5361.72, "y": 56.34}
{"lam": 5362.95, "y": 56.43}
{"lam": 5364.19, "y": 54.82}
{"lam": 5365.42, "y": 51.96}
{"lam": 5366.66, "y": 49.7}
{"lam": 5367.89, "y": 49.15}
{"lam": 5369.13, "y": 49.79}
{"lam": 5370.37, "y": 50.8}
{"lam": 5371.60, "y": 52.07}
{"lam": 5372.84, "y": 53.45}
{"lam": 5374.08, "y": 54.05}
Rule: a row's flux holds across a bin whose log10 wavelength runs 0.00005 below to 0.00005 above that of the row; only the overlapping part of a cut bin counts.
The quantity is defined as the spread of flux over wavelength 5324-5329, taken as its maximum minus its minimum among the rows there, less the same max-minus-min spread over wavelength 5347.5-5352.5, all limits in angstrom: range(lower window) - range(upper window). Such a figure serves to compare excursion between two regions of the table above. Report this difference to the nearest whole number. 6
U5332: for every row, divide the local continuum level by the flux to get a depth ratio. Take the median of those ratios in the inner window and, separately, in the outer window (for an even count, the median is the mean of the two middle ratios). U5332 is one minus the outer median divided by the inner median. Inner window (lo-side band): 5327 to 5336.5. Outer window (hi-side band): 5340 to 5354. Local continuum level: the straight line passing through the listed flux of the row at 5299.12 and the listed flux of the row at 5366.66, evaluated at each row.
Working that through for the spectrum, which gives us 0.087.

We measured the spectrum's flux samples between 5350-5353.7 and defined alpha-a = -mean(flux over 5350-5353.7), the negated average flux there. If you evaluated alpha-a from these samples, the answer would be -51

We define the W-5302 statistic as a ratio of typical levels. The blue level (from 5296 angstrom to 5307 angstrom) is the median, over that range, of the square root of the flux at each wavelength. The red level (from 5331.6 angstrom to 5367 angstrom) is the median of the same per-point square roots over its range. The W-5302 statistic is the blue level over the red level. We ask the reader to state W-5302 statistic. 0.95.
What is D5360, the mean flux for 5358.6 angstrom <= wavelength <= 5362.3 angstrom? 56.2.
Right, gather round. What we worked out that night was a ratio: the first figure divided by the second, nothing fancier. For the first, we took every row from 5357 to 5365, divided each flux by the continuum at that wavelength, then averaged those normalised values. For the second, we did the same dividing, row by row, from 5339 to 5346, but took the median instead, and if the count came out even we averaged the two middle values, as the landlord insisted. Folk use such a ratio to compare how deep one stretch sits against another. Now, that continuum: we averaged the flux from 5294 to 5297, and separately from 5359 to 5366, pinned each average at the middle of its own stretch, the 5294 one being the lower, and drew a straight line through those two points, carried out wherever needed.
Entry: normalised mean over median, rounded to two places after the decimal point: 1.08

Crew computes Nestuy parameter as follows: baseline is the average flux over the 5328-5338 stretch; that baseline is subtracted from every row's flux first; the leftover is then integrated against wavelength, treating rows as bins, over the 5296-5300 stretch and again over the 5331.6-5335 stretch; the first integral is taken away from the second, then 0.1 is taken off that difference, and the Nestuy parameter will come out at -15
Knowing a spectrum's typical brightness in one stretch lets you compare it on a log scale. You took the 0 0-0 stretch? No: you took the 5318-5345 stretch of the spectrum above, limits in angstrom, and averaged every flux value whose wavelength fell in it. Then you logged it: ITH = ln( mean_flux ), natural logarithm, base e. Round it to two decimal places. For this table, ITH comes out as 3.93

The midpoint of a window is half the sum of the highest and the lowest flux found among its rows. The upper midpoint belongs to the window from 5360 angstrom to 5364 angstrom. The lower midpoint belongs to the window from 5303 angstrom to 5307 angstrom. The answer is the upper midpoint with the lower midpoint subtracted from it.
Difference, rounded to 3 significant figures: 10.3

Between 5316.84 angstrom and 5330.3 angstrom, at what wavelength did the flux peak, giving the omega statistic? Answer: 5323.58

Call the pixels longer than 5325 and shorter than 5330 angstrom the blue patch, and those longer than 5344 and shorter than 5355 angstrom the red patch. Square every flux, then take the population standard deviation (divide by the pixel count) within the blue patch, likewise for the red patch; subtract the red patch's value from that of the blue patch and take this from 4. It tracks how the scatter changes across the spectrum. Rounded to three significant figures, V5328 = -121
